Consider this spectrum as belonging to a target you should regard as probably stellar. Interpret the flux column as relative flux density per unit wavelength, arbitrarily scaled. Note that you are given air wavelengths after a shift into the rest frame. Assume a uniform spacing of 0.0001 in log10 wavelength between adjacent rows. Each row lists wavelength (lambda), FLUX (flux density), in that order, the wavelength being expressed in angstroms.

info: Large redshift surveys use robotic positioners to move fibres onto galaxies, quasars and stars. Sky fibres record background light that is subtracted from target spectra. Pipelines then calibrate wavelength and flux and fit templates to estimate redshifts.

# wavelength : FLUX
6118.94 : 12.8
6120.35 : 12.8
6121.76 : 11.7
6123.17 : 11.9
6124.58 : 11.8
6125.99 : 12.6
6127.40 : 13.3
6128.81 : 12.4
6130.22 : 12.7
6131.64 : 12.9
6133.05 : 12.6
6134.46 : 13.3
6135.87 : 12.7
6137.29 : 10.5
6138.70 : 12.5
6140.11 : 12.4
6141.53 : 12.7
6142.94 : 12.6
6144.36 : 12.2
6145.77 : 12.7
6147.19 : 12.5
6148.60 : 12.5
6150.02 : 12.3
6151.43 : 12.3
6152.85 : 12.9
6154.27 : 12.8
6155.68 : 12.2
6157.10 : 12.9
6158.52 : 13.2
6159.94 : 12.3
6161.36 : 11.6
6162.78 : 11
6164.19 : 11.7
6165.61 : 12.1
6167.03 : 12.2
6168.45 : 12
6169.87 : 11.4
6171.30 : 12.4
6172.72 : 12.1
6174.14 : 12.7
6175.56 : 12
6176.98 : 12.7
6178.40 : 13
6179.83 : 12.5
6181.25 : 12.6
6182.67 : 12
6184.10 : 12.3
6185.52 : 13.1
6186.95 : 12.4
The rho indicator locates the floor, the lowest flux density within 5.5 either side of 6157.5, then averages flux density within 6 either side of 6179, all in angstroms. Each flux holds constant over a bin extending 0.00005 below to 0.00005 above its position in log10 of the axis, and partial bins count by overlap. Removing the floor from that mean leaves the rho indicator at 1.5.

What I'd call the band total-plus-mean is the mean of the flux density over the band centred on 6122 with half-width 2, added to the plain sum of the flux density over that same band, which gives 48.5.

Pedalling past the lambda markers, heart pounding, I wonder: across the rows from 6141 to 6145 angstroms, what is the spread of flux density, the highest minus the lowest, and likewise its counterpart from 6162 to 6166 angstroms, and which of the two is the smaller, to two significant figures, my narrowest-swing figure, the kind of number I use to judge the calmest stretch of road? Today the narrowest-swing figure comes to 0.50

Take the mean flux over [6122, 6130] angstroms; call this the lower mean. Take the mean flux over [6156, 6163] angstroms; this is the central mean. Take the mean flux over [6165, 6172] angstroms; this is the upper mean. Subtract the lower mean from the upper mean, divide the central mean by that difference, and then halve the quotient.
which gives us -16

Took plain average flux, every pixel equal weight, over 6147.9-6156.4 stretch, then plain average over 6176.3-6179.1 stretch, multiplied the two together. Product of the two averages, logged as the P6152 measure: 161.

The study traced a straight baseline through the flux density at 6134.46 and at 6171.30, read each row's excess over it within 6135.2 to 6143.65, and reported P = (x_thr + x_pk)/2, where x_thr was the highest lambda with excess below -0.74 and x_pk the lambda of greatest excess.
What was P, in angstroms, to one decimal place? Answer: 6140.8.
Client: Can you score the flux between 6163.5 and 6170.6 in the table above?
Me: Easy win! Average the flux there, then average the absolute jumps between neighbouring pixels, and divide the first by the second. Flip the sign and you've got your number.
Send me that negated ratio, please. -37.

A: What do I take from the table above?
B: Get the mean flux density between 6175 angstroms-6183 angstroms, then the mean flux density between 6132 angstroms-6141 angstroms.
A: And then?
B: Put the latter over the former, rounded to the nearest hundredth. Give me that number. 0.99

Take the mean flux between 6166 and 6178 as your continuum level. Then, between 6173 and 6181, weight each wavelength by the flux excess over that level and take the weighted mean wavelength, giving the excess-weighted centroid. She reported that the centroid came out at 6177.4 angstroms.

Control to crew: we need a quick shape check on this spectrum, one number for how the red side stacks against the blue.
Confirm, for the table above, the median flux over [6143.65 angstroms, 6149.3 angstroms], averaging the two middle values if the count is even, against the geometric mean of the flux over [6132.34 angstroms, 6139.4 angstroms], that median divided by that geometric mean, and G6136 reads 1.02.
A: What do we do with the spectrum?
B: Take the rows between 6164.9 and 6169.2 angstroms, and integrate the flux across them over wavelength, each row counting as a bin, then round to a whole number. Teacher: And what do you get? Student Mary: 52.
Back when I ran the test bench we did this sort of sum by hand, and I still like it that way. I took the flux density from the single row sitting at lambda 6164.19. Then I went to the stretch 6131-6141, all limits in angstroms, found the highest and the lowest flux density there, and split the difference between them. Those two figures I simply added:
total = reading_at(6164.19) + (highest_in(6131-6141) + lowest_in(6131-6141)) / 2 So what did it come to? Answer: 23.6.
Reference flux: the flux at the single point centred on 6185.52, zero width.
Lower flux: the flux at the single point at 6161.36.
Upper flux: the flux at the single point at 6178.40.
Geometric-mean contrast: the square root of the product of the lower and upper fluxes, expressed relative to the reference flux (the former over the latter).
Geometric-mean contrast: 0.94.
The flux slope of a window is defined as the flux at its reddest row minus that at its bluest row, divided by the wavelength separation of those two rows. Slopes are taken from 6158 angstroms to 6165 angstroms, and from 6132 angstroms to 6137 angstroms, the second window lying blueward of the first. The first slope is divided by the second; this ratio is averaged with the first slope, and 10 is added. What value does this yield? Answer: 6.1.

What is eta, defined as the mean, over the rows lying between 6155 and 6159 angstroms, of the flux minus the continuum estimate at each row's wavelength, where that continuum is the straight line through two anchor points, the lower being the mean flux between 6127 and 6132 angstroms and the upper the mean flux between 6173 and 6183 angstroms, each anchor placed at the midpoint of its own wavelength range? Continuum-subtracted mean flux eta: 0.1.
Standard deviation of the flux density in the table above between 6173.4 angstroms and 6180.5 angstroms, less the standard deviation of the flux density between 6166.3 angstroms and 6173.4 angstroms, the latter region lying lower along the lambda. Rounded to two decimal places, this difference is -0.01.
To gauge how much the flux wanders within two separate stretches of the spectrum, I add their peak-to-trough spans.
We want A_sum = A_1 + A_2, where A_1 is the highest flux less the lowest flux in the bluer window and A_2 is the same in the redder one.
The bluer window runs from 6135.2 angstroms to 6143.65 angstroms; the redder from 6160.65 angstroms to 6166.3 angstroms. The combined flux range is 3.3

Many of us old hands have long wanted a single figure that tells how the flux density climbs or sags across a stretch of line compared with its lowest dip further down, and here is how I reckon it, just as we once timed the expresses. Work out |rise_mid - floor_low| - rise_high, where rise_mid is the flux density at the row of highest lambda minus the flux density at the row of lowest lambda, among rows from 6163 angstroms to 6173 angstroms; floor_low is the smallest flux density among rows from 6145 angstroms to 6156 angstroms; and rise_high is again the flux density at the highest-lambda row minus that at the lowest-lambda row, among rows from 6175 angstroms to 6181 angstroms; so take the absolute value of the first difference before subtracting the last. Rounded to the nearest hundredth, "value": 11.30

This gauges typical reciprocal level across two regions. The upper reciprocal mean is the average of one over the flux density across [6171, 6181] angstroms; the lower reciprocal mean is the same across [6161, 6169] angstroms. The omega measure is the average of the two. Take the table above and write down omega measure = 0.0826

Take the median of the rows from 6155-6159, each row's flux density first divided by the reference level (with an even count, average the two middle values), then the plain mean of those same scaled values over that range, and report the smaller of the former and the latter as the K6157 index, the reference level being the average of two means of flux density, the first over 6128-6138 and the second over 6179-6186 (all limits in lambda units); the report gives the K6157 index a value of 1.02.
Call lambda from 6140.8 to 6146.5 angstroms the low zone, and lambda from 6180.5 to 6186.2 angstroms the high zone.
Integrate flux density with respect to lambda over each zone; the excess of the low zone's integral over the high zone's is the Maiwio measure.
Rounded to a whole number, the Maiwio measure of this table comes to 0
